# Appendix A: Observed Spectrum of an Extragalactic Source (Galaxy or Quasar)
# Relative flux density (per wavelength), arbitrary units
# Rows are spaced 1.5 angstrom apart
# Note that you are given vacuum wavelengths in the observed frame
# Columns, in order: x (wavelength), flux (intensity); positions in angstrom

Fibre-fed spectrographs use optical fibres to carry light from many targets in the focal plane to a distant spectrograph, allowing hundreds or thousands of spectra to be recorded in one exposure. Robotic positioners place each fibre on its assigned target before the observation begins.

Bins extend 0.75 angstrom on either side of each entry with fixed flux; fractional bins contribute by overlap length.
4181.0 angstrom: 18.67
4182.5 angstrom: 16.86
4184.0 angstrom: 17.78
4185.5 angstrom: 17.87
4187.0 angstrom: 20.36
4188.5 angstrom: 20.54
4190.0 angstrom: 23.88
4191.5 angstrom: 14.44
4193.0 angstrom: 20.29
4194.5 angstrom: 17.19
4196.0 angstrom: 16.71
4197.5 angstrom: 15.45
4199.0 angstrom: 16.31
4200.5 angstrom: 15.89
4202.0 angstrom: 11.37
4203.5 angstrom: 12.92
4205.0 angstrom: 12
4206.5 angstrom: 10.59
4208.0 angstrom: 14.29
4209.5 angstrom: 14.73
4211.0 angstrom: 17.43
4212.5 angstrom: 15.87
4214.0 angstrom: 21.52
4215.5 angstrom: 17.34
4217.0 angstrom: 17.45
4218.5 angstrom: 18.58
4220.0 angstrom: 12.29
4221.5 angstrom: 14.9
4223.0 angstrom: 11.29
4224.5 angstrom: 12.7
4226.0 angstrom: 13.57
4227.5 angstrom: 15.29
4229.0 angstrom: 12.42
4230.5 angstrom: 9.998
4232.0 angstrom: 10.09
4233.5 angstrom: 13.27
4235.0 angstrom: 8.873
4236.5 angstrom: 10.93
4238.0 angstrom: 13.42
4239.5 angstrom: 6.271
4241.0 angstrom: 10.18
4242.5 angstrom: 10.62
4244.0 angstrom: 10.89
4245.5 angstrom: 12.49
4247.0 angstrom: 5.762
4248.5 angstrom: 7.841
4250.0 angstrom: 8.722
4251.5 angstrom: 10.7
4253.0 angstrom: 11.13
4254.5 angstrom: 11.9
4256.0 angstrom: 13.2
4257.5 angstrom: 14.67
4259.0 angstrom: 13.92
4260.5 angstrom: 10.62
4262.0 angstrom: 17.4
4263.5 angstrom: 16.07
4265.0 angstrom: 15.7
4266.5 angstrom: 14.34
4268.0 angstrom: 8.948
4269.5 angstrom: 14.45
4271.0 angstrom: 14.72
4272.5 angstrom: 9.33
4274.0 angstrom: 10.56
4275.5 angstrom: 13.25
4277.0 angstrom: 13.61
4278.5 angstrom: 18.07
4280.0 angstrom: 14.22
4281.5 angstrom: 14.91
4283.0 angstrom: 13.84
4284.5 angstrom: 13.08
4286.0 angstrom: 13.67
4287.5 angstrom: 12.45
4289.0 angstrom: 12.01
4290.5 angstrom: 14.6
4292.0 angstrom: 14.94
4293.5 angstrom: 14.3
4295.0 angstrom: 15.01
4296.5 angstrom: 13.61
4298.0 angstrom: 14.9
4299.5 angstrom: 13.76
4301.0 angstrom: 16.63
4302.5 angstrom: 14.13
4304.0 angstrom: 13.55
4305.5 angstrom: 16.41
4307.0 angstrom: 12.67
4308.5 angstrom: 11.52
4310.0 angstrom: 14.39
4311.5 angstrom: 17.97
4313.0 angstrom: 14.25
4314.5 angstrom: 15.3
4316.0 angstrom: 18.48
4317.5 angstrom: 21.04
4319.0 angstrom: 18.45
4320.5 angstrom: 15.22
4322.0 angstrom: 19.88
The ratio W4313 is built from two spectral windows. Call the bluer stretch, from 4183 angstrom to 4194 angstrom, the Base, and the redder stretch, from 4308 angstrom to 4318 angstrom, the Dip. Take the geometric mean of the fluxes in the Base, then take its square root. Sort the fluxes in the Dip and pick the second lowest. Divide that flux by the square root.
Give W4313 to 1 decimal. 3.3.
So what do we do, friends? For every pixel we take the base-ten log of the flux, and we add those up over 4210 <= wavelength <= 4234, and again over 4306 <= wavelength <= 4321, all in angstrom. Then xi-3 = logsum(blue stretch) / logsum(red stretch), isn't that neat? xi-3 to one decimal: 1.5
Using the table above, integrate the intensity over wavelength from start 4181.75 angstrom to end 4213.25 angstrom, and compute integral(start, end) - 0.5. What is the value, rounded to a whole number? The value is 514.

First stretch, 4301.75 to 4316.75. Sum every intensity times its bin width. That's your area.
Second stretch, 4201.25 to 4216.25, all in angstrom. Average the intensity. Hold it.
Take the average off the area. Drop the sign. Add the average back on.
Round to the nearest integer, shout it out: 223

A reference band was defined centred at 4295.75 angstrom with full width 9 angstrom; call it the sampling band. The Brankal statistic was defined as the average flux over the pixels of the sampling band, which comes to 14.4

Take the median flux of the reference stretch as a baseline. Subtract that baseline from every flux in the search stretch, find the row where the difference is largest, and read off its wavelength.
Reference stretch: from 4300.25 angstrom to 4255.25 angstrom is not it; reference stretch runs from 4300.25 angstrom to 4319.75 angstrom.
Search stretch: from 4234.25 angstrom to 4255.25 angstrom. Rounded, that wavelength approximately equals 4238.0 angstrom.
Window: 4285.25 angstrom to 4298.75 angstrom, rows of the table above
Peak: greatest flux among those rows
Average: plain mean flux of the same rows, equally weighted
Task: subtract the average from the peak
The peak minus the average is 1.1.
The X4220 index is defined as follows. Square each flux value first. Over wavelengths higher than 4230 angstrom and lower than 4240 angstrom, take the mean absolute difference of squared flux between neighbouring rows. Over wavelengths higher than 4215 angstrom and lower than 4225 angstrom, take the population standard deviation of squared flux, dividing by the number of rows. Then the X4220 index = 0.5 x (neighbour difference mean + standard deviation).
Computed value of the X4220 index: 75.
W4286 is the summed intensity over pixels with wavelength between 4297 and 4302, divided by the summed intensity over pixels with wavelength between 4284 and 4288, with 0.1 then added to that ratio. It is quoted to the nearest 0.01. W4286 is 1.26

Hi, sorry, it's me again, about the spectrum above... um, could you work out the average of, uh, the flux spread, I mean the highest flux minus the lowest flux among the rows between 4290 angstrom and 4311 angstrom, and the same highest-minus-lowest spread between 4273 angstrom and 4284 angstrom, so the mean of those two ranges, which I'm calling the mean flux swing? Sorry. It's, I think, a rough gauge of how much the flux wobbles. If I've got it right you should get 6.3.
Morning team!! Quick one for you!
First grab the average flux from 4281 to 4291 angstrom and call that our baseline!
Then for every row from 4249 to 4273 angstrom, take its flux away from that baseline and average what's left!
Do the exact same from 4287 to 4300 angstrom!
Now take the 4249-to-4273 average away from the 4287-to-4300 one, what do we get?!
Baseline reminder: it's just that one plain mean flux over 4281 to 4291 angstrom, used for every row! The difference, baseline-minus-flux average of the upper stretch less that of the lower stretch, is -1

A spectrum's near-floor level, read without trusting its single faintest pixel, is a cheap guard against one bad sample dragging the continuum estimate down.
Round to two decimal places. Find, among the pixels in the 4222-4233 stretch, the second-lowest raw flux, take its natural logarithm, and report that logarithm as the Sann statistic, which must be 2.31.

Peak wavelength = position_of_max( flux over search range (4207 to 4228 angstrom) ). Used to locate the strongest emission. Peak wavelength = 4214.0 angstrom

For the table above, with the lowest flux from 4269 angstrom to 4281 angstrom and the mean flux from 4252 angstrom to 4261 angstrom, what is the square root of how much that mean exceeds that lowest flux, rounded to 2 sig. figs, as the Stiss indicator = 1.8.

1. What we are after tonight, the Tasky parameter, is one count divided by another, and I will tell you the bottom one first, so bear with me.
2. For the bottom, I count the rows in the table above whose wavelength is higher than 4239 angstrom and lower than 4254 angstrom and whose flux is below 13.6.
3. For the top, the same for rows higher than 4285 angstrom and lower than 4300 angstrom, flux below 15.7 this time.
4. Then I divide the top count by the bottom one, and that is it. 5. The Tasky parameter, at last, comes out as 1.0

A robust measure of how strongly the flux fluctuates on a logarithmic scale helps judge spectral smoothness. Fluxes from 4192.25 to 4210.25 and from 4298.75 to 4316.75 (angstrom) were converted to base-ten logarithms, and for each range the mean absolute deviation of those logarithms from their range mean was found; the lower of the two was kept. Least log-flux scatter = 0.049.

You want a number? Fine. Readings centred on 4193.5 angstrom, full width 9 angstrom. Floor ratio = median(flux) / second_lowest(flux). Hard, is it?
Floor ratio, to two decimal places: 1.10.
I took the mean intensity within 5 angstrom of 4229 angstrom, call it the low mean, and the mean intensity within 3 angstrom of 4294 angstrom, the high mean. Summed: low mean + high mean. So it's 27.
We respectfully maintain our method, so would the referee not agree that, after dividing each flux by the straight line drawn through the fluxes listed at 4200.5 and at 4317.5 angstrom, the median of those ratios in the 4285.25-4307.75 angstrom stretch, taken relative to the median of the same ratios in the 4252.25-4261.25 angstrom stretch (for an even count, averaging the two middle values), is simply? 1.01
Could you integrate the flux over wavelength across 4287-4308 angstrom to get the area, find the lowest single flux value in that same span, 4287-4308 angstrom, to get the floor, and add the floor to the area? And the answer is 310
